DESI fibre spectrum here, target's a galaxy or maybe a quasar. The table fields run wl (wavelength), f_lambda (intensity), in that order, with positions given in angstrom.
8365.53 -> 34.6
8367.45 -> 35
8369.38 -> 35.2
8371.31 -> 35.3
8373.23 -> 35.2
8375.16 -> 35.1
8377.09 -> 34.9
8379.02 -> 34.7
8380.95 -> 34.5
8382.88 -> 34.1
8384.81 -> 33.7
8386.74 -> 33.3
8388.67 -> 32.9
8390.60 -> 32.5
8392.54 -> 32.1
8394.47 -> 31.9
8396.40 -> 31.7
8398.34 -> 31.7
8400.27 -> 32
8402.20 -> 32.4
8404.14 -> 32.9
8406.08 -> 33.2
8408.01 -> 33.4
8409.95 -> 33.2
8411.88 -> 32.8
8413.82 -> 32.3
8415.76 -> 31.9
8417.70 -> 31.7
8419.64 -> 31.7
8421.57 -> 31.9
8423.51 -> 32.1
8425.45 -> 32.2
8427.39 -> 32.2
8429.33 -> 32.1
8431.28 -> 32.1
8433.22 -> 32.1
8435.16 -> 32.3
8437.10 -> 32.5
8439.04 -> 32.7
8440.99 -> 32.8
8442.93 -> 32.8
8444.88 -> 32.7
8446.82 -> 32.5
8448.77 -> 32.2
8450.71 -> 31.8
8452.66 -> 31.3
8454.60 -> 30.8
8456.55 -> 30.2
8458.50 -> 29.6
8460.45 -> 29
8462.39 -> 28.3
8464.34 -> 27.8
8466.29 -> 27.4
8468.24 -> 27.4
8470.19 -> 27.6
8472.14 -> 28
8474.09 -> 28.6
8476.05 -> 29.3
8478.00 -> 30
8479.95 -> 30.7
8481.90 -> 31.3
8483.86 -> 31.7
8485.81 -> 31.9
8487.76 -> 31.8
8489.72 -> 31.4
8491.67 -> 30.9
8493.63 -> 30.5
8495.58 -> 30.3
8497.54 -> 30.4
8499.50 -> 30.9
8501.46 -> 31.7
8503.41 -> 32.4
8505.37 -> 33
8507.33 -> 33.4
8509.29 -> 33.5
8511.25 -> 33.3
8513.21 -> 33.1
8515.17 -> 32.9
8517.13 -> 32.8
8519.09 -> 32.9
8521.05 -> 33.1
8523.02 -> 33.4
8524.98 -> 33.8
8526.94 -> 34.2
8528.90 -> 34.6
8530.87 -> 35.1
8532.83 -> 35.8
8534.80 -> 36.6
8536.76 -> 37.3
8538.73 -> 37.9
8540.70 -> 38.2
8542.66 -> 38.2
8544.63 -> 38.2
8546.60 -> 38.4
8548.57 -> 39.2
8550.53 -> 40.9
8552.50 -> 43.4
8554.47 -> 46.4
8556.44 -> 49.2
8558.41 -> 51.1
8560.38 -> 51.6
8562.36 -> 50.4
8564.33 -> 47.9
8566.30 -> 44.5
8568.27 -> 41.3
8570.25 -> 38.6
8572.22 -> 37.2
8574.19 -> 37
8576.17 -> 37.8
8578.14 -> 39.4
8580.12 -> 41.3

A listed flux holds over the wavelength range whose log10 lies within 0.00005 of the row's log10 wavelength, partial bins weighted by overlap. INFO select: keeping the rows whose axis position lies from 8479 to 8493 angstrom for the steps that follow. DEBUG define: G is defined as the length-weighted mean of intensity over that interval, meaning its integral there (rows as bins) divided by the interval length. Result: 31.4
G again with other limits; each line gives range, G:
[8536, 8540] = 37.6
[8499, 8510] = 32.5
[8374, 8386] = 34.5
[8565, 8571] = 41.9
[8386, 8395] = 32.5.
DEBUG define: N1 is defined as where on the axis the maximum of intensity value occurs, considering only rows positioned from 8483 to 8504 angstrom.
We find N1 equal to 8503.41 angstrom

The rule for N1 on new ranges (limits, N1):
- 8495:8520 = 8509.29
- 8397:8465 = 8408.01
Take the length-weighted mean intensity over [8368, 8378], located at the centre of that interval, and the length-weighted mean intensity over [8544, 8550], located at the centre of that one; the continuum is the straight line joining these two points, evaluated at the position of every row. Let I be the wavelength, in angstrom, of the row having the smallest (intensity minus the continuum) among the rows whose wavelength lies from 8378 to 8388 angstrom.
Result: 8386.74 angstrom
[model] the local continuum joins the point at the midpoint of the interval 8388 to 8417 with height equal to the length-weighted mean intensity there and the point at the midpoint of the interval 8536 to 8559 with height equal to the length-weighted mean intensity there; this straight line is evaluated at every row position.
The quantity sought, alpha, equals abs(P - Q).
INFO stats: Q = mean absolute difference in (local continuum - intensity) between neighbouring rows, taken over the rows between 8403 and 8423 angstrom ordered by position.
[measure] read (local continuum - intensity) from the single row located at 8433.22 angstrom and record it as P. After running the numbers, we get 1.9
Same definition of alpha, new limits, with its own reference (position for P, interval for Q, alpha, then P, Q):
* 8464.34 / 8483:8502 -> 8.1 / 8.5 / 0.4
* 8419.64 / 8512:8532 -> 1.6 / 1.8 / 0.2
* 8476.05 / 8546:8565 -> 5.9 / 7.7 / 1.8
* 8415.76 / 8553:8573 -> 0.9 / 1.4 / 2.2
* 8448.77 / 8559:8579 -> 1.1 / 3.1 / 2.0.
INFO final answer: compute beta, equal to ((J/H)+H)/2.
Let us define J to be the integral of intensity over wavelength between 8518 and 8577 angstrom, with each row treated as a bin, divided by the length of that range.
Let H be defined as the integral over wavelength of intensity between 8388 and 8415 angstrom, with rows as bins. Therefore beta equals 439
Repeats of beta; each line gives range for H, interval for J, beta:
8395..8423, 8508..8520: 453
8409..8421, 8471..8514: 194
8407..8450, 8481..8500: 696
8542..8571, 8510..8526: 639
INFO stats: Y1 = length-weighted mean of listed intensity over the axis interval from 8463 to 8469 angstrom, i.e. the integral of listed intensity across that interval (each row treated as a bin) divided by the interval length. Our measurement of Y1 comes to 28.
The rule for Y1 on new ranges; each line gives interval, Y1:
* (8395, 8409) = 32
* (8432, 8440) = 32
